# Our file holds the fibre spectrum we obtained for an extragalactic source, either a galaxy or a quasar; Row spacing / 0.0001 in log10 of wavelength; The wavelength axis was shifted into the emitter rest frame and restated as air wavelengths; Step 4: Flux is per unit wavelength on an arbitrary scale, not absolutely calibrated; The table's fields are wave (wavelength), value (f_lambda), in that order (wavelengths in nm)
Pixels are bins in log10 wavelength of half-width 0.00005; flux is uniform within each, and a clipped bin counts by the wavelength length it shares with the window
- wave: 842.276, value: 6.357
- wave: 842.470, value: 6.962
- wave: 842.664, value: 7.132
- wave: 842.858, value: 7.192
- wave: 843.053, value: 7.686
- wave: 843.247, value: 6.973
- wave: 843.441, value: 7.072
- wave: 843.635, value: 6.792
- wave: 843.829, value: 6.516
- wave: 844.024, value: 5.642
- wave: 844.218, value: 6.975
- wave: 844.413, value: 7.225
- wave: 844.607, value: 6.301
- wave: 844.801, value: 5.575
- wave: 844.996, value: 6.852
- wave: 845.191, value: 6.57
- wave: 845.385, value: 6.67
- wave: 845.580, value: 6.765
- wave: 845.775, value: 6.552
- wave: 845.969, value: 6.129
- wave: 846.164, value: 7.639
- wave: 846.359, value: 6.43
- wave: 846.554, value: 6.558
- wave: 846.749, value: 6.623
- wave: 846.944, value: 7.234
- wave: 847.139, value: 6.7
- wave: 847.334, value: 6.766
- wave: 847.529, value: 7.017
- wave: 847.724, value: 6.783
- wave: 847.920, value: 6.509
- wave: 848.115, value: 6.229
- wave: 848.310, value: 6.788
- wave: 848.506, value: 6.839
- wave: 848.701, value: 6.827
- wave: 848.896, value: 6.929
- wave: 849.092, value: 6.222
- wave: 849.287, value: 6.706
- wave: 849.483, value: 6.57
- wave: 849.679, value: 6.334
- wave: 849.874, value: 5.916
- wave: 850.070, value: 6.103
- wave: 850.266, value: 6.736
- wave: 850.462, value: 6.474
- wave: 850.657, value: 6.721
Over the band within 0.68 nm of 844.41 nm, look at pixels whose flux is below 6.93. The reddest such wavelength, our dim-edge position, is 844.996 nm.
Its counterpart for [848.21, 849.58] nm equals 849.483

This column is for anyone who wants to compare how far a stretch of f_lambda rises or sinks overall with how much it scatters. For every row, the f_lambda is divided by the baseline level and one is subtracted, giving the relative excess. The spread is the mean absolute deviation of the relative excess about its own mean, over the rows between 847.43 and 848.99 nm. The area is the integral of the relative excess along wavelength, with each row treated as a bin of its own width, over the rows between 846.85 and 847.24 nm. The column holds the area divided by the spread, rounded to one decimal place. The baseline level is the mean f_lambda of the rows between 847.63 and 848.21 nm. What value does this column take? 1.0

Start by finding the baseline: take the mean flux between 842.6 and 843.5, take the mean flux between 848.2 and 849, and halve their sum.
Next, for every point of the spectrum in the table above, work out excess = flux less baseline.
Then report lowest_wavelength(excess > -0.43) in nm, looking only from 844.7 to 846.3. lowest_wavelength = 844.996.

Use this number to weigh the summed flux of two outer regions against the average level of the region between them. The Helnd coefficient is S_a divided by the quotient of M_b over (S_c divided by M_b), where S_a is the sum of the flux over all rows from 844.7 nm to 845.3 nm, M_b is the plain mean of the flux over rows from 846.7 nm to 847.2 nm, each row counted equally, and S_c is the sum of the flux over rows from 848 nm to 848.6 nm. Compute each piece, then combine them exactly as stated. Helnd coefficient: 8.0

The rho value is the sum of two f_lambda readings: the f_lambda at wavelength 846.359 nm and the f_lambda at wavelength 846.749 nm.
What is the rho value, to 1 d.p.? 13.1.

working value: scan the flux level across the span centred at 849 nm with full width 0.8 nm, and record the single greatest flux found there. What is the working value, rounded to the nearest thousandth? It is 6.929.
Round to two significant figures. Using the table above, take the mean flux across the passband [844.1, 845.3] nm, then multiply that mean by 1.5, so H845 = 9.9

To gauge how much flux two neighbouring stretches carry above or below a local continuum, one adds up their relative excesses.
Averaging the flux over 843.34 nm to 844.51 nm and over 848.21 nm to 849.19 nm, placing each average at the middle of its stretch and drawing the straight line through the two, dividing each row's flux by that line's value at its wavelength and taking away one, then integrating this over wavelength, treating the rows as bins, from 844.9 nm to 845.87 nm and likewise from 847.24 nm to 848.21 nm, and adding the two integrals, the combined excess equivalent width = -0.012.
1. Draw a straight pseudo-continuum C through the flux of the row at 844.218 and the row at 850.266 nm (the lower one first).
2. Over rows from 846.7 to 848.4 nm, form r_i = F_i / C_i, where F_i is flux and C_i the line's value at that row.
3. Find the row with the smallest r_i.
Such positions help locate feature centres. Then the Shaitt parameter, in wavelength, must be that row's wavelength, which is 848.115 nm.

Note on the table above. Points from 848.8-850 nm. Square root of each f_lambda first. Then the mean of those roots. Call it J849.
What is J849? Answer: 2.54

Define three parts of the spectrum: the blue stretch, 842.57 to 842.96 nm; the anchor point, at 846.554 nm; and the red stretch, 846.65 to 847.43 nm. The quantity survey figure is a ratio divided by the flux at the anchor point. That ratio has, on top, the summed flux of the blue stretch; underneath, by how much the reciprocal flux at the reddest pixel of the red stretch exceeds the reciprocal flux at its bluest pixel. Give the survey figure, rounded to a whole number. -684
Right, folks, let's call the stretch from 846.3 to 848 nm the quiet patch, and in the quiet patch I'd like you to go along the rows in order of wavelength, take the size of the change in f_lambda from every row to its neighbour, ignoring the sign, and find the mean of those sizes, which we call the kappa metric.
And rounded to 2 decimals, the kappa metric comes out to 0.27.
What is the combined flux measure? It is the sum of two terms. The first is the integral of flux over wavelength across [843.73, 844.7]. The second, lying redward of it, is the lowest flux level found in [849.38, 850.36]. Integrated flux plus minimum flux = 12.3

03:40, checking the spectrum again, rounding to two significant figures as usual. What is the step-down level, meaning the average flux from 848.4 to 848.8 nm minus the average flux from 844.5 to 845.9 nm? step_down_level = 0.36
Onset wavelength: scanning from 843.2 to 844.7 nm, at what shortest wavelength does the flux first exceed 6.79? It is 843.247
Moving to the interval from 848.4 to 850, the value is 848.506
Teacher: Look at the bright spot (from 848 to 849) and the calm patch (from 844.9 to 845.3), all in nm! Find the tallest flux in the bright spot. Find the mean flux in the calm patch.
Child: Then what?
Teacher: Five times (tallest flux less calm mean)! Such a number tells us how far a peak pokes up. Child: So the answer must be 1.1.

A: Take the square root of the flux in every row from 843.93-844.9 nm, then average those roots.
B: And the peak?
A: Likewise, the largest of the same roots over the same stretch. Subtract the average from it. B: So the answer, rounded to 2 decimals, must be 0.17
